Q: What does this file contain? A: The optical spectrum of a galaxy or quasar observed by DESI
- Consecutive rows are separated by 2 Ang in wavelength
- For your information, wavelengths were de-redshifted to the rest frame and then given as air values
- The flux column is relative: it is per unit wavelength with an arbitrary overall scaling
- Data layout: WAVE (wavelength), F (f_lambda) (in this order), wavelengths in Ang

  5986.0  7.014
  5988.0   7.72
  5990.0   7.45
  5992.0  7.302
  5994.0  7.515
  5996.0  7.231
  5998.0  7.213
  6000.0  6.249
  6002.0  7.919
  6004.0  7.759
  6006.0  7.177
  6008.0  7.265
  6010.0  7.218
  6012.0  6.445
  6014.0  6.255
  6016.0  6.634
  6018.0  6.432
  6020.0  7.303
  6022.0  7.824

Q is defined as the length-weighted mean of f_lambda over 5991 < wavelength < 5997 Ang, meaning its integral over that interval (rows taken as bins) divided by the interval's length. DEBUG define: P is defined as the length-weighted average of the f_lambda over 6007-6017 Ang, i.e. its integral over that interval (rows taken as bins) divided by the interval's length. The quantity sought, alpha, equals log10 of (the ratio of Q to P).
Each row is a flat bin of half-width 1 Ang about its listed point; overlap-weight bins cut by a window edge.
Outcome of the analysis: 0.036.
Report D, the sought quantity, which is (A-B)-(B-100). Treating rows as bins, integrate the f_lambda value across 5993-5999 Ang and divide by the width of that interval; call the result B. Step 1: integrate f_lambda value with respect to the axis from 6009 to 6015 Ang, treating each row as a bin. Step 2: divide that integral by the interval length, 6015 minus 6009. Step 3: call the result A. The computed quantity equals 92.0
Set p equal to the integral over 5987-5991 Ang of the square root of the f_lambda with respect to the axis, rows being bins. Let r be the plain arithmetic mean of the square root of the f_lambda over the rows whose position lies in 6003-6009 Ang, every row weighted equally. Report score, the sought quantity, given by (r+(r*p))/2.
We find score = 16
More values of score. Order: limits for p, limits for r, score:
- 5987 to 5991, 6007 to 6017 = 16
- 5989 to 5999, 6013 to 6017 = 36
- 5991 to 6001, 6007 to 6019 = 36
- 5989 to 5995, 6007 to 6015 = 23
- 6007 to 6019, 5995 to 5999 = 43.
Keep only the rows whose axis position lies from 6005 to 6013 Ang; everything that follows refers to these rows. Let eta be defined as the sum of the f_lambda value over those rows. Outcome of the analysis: 28.1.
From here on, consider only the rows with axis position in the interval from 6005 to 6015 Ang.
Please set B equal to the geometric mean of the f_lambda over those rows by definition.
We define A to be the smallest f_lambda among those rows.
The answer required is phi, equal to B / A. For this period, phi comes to 1.10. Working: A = 6.255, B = 6.9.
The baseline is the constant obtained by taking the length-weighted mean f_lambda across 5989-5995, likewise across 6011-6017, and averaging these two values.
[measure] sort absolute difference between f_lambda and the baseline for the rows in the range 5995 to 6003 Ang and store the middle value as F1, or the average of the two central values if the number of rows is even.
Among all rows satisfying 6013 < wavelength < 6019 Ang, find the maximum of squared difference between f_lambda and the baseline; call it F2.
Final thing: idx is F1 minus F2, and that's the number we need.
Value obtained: 0.03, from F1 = 0.49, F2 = 0.46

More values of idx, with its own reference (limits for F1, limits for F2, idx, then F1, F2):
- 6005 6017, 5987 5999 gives -0.30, 0.32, 0.62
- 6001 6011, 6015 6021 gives 0.08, 0.33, 0.25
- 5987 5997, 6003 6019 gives -0.16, 0.52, 0.68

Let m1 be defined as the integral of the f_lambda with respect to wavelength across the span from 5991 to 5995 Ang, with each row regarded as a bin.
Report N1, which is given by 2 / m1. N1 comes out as 0.067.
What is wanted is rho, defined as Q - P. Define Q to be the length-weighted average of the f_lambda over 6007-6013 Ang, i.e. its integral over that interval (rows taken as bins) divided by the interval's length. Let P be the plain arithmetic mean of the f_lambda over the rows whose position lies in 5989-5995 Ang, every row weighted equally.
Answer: -0.45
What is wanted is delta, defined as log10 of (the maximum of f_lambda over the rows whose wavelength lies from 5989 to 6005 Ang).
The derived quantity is 0.899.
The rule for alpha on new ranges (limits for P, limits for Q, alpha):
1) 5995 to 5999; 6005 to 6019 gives -0.028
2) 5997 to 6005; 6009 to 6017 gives -0.040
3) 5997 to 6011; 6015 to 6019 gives -0.046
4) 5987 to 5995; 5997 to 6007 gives -0.014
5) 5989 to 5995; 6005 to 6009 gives -0.012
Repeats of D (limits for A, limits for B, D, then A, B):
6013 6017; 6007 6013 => 92.5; 6.4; 7.0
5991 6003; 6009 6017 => 94.0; 7.2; 6.6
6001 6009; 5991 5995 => 92.7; 7.5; 7.4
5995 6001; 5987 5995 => 91.9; 6.9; 7.5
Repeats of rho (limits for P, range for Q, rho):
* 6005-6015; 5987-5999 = 0.53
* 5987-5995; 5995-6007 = -0.24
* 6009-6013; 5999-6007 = 0.44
